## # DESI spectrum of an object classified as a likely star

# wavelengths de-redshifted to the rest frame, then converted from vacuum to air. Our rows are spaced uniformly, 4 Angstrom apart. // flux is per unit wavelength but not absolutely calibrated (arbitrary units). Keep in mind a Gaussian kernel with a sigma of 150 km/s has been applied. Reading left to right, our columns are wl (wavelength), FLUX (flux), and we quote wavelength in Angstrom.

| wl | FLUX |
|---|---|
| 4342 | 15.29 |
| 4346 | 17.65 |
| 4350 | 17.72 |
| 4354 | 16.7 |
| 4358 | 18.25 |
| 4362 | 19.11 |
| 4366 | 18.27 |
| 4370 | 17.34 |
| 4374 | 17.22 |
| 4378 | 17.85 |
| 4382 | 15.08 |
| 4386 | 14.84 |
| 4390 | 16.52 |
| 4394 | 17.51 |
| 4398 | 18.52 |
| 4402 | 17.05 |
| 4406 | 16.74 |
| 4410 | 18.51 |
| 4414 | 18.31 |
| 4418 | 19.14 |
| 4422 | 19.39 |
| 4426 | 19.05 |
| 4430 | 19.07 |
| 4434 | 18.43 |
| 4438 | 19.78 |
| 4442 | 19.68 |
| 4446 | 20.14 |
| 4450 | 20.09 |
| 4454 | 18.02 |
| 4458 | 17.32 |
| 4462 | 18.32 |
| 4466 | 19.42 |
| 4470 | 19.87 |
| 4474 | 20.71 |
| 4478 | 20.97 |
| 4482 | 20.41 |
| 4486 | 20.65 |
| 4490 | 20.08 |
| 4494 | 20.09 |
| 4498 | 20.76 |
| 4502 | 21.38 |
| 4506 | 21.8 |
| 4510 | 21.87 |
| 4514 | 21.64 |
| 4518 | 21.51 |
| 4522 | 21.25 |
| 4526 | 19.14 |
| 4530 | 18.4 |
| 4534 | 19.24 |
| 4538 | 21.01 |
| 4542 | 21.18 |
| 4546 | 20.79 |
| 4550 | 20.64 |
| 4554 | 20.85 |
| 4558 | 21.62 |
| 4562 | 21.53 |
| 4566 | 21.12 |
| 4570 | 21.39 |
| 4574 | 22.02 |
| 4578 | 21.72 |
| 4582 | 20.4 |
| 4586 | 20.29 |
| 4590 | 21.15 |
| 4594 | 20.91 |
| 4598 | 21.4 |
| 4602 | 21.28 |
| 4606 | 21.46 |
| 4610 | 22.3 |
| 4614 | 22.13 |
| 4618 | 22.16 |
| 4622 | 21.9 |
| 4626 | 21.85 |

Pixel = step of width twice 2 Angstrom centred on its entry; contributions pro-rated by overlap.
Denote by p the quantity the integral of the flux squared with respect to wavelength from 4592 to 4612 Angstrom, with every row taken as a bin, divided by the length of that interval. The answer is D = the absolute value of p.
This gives 461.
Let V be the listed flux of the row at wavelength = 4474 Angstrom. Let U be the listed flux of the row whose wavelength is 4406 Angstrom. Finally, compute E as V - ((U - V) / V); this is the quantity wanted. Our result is 20.9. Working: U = 16.74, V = 20.71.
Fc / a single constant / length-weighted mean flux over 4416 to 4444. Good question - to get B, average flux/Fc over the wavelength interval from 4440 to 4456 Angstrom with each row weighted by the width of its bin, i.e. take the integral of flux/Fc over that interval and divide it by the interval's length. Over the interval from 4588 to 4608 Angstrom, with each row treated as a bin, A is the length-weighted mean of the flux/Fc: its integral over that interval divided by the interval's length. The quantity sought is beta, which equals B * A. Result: 1.12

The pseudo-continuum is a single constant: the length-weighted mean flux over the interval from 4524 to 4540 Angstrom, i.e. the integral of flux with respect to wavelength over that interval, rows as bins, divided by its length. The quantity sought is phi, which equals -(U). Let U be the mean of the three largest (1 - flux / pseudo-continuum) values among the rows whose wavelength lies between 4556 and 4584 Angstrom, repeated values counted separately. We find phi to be 0.078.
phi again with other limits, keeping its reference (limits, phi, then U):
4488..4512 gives 0.044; -0.044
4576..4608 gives 0.056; -0.056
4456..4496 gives -0.056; 0.056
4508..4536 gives -0.027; 0.027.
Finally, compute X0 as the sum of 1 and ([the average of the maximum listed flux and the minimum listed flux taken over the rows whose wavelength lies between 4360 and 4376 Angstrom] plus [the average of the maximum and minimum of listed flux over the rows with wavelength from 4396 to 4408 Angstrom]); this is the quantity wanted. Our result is 37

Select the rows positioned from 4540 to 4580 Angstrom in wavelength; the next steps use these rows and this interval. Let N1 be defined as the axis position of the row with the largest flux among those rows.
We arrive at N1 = 4574 Angstrom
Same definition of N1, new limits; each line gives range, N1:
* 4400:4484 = 4478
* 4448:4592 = 4574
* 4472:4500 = 4478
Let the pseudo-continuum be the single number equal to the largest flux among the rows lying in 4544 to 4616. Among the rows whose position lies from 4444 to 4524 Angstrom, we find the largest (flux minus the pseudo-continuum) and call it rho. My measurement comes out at -0.4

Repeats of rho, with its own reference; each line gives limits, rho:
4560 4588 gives -0.3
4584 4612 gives 0.0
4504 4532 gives -0.4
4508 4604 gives -0.3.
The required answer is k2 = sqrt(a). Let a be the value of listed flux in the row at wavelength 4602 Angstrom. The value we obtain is 4.61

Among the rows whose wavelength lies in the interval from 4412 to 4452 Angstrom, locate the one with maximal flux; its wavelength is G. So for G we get 4446 Angstrom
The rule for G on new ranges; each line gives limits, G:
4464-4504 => 4502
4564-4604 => 4574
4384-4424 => 4422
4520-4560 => 4558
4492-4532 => 4510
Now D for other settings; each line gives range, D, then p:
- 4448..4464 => 341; 341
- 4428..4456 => 374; 374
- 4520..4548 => 407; 407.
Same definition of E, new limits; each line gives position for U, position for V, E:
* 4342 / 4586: 20.5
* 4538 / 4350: 17.5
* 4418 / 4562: 21.6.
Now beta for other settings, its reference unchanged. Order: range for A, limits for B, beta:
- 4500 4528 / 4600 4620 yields 1.26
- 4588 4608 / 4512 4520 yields 1.24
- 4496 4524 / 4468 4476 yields 1.18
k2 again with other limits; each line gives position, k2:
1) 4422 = 4.40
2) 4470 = 4.46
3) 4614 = 4.70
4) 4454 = 4.24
